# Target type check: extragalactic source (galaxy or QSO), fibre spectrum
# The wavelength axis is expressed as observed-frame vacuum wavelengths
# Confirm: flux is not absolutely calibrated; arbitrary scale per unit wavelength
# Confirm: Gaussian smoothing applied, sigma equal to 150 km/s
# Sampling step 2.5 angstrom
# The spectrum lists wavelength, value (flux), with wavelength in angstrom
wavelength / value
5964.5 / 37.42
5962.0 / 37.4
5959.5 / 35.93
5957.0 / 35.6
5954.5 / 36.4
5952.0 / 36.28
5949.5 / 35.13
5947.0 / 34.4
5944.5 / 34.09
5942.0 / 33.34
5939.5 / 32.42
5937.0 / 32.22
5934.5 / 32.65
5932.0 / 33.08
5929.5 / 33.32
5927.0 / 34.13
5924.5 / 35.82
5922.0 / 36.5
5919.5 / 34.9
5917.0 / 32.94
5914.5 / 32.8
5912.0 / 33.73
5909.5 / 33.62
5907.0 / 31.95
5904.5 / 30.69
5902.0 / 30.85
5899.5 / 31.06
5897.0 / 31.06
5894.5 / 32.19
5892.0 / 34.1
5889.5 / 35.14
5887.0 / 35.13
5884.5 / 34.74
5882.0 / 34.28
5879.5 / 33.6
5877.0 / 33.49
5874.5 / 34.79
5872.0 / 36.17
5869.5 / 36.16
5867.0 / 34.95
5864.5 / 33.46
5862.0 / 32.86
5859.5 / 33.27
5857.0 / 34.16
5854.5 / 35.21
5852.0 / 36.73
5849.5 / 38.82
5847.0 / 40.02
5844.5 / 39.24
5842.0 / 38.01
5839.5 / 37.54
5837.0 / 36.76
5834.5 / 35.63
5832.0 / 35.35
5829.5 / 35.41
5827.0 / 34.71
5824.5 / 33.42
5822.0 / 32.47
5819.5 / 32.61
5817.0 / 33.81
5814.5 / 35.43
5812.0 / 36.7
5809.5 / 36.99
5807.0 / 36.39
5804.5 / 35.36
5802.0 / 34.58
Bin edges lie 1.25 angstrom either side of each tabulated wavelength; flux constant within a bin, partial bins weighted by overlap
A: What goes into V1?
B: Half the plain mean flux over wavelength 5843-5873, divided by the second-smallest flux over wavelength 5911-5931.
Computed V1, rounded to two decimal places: 0.55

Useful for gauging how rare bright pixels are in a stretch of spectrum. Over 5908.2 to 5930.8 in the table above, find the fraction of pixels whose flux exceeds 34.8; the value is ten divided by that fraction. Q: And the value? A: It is 30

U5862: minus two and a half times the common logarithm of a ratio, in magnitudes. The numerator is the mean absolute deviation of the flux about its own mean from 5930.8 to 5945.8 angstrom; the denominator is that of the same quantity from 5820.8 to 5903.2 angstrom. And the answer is 1.3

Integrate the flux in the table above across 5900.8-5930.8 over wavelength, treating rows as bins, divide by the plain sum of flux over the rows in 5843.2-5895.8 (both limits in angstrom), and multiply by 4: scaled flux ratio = 5.4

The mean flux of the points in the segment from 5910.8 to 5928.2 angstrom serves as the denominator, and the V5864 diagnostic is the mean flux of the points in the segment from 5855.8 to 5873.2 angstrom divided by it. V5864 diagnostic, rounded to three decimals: 1.001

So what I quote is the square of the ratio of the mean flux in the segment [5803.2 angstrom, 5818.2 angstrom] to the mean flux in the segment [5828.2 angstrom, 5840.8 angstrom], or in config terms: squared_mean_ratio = 0.98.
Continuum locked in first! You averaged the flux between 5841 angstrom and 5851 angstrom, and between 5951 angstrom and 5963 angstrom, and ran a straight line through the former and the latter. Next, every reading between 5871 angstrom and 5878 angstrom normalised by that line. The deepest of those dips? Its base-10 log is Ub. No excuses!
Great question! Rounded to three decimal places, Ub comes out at -0.058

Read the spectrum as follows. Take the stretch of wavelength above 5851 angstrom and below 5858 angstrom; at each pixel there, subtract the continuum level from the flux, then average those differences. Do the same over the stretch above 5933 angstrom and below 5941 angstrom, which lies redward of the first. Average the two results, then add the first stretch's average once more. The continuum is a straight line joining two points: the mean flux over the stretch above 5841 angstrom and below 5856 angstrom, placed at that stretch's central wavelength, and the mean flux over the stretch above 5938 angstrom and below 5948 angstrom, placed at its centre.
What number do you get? -4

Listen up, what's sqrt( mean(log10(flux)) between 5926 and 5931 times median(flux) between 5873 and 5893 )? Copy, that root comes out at 7.26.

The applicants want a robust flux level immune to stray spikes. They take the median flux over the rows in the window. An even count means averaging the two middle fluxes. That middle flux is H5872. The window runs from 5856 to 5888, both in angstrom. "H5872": 34.3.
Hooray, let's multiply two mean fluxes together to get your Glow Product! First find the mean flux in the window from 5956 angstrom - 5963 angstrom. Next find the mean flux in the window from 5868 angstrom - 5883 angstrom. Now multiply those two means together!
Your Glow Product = 1262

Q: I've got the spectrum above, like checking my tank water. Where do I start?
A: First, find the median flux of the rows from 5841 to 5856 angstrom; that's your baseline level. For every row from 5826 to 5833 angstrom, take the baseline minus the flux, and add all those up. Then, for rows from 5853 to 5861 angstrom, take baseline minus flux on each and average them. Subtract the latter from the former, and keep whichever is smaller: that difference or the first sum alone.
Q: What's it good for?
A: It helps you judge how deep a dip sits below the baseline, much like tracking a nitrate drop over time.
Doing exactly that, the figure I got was 5.6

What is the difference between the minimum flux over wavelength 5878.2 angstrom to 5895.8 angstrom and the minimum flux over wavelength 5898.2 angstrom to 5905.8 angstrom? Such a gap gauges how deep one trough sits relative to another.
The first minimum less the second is 1.5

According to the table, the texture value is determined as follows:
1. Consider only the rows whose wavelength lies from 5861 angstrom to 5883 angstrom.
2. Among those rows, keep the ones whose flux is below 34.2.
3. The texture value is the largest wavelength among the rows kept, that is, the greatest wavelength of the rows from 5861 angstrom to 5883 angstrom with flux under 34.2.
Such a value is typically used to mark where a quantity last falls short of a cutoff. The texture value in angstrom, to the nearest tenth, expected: 5879.5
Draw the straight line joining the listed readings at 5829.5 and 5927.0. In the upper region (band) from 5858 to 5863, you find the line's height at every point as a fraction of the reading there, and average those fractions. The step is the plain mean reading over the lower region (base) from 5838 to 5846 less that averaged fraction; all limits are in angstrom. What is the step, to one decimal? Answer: 37.2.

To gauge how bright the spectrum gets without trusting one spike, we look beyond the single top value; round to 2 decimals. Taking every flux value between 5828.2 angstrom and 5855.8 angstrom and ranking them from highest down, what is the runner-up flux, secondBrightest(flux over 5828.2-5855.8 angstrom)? 39.24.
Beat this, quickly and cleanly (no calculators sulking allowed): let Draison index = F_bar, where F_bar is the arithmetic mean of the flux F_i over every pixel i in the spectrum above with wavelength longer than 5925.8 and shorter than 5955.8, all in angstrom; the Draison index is 34.0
